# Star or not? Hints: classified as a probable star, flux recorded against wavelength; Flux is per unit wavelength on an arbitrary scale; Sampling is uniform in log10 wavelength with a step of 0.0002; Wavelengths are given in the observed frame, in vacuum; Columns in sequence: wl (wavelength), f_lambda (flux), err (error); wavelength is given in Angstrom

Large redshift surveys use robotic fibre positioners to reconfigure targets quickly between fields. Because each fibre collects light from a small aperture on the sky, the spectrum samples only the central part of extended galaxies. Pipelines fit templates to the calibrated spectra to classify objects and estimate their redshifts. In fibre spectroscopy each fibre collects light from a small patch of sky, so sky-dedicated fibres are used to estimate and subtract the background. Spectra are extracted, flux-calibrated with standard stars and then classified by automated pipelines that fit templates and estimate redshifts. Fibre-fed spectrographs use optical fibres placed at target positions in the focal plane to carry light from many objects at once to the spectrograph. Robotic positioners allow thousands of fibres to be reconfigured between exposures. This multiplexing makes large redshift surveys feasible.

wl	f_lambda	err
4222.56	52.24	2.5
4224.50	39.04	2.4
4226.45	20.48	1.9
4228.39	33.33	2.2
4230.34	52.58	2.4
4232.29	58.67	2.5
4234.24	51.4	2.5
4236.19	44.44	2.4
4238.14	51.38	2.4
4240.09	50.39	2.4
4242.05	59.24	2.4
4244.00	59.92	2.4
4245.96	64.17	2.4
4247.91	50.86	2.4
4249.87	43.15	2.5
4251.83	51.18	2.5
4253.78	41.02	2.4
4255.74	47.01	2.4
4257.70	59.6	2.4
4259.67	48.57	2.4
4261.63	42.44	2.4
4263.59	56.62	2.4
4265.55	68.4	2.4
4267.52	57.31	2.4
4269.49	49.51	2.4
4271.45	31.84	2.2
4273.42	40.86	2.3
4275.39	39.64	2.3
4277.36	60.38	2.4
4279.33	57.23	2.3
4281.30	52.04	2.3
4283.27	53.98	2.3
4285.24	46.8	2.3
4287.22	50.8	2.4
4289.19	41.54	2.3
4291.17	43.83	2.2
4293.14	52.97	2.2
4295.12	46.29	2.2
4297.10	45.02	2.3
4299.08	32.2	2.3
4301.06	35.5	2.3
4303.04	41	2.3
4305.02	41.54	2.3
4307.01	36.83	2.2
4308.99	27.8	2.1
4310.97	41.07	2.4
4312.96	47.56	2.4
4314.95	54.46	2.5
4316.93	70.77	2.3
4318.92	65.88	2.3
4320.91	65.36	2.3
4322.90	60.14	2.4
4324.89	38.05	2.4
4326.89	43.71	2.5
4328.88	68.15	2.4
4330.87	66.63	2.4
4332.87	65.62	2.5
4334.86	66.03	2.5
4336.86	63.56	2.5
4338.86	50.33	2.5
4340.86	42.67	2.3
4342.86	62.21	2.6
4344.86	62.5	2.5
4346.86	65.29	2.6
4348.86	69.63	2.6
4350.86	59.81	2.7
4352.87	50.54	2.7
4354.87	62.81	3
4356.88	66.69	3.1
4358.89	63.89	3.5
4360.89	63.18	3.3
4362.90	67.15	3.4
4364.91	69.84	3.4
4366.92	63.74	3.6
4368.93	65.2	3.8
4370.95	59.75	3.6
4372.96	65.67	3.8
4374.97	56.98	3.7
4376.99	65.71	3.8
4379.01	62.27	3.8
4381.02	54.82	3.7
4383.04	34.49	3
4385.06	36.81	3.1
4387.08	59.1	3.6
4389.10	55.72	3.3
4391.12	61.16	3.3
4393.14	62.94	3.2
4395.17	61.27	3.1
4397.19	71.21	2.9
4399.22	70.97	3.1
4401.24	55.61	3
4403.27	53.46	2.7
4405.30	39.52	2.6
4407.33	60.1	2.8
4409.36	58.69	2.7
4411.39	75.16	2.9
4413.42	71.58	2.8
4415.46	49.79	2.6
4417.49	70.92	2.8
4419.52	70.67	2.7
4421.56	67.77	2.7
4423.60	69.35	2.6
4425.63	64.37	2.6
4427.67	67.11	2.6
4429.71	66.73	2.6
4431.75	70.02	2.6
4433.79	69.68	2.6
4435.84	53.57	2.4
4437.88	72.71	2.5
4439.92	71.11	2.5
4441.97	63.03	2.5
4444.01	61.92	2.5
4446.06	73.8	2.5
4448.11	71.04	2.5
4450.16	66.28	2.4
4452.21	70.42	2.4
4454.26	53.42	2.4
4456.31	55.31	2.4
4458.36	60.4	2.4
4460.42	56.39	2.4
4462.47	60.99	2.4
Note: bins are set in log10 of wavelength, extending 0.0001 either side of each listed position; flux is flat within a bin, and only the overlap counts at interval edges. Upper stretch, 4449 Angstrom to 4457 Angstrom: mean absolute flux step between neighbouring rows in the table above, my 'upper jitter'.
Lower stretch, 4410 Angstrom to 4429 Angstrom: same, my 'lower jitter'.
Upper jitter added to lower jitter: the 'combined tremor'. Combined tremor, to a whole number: 15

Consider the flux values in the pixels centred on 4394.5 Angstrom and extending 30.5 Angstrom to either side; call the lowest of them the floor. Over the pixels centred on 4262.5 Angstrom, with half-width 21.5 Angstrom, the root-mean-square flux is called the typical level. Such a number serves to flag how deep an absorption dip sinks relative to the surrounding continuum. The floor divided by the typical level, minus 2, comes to -1.34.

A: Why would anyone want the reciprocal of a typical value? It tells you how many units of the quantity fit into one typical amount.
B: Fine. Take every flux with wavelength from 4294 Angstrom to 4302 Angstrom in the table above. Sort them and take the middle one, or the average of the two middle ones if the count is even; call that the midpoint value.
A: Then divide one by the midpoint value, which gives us 0.025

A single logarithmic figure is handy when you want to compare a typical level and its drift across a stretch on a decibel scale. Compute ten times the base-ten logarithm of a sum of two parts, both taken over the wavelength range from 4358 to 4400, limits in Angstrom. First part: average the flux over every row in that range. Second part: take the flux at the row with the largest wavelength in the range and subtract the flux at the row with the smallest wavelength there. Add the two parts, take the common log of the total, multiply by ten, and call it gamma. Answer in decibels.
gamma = 18.3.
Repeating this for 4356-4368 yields 18.0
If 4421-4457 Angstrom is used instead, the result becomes 17.3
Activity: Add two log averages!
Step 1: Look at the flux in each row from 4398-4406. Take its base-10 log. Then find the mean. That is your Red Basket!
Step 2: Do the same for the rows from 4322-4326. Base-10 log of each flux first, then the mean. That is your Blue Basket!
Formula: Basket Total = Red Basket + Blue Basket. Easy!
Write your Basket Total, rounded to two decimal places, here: 3.41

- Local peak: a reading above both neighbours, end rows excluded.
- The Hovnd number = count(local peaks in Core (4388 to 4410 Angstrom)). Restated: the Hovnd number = 3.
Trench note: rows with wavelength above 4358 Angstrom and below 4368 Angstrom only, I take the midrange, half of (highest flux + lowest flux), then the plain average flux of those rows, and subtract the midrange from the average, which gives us -1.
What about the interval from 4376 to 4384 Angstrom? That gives 4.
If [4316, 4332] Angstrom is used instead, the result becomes 5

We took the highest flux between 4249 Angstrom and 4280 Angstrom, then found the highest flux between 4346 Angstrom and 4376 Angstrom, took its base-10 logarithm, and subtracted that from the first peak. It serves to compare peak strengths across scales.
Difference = 66.6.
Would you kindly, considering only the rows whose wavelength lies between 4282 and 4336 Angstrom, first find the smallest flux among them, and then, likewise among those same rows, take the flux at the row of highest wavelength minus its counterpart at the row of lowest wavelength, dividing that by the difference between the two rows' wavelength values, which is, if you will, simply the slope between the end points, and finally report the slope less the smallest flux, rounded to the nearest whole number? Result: -28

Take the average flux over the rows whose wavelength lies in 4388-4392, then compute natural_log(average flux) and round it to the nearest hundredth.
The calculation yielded 4.07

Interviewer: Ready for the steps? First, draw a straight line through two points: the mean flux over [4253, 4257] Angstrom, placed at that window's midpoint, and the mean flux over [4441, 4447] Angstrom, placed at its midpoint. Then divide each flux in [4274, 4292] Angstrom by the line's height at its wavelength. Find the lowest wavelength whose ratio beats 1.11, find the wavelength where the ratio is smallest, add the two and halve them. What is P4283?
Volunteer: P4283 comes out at 4276.4 Angstrom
